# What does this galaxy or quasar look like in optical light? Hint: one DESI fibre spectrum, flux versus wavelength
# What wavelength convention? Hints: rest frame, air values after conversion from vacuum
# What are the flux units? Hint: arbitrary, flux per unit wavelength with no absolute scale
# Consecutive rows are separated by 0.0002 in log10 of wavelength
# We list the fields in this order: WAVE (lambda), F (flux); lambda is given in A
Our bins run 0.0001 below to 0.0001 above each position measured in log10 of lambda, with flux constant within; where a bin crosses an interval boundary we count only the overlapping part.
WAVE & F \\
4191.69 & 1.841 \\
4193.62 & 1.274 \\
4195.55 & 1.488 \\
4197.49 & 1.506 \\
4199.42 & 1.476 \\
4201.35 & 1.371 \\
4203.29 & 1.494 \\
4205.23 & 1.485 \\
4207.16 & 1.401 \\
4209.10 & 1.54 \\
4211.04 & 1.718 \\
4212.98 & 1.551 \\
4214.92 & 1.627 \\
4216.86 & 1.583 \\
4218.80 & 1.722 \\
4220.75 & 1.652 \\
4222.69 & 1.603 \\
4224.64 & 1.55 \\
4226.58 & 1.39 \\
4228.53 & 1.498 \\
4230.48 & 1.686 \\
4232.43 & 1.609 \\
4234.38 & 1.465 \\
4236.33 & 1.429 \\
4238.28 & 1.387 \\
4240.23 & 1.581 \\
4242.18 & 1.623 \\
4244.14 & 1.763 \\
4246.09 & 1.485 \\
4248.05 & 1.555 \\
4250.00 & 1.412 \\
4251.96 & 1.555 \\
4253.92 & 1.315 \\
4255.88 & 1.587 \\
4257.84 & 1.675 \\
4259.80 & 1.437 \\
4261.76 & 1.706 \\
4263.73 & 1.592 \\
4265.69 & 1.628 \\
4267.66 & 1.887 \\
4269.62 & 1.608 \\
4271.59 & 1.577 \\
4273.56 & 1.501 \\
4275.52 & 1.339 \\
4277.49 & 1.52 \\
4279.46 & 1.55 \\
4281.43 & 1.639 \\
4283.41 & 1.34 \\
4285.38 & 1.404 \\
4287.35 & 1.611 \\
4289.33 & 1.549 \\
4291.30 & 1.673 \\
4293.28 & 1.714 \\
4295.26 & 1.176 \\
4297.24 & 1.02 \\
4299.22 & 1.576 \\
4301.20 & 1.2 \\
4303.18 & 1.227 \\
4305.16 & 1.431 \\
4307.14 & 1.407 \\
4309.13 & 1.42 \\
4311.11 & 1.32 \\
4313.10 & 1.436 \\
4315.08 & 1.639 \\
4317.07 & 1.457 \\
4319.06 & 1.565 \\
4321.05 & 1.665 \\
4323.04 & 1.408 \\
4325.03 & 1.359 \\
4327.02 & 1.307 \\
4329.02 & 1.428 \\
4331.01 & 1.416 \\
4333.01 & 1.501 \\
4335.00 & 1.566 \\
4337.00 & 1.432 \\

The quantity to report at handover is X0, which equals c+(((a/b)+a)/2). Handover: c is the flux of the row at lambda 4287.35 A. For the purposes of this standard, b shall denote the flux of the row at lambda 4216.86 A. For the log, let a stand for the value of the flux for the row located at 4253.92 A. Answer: 2.68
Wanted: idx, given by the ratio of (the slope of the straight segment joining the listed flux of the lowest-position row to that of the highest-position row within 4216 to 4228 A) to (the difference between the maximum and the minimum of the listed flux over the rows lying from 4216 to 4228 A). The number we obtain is -0.06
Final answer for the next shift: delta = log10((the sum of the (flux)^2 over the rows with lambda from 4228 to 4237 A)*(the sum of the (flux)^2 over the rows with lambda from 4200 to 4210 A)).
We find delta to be 2.10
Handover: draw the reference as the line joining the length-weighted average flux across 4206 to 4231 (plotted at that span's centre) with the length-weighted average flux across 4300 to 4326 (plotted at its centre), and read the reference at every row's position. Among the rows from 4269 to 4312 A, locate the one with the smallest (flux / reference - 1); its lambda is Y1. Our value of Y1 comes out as 4297.24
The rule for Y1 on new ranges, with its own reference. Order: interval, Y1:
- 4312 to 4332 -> 4327.02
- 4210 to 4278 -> 4253.92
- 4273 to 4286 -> 4275.52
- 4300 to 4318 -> 4301.20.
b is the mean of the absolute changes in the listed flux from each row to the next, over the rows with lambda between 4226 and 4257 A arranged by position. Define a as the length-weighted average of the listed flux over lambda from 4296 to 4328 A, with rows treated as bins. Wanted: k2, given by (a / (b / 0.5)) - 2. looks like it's 3.0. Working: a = 1.40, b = 0.141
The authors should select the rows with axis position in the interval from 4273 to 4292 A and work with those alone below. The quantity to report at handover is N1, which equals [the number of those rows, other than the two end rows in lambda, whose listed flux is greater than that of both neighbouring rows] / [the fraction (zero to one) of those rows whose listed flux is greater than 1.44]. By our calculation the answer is 2.9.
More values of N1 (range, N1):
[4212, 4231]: 2.2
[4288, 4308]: 7.5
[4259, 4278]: 2.5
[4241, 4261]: 5.7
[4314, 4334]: 4.0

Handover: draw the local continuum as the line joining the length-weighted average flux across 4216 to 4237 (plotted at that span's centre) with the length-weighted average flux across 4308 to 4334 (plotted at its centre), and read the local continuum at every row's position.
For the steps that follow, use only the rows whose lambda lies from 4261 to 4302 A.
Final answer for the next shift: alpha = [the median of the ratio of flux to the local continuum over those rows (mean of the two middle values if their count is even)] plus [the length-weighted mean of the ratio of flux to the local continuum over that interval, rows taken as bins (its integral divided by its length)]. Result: 2.05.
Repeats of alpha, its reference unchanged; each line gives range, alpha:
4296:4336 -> 1.95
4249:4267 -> 2.05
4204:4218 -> 1.97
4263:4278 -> 2.09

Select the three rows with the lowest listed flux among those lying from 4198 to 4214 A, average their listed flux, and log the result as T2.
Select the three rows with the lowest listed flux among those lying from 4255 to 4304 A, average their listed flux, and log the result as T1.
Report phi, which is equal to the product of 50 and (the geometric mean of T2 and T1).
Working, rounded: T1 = 1.1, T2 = 1.42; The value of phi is 63.3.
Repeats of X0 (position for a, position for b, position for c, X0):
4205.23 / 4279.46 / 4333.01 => 2.72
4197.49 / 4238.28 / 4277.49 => 2.82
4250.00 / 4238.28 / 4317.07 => 2.67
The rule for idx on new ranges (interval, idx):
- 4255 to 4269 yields 0.06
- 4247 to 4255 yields -0.17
